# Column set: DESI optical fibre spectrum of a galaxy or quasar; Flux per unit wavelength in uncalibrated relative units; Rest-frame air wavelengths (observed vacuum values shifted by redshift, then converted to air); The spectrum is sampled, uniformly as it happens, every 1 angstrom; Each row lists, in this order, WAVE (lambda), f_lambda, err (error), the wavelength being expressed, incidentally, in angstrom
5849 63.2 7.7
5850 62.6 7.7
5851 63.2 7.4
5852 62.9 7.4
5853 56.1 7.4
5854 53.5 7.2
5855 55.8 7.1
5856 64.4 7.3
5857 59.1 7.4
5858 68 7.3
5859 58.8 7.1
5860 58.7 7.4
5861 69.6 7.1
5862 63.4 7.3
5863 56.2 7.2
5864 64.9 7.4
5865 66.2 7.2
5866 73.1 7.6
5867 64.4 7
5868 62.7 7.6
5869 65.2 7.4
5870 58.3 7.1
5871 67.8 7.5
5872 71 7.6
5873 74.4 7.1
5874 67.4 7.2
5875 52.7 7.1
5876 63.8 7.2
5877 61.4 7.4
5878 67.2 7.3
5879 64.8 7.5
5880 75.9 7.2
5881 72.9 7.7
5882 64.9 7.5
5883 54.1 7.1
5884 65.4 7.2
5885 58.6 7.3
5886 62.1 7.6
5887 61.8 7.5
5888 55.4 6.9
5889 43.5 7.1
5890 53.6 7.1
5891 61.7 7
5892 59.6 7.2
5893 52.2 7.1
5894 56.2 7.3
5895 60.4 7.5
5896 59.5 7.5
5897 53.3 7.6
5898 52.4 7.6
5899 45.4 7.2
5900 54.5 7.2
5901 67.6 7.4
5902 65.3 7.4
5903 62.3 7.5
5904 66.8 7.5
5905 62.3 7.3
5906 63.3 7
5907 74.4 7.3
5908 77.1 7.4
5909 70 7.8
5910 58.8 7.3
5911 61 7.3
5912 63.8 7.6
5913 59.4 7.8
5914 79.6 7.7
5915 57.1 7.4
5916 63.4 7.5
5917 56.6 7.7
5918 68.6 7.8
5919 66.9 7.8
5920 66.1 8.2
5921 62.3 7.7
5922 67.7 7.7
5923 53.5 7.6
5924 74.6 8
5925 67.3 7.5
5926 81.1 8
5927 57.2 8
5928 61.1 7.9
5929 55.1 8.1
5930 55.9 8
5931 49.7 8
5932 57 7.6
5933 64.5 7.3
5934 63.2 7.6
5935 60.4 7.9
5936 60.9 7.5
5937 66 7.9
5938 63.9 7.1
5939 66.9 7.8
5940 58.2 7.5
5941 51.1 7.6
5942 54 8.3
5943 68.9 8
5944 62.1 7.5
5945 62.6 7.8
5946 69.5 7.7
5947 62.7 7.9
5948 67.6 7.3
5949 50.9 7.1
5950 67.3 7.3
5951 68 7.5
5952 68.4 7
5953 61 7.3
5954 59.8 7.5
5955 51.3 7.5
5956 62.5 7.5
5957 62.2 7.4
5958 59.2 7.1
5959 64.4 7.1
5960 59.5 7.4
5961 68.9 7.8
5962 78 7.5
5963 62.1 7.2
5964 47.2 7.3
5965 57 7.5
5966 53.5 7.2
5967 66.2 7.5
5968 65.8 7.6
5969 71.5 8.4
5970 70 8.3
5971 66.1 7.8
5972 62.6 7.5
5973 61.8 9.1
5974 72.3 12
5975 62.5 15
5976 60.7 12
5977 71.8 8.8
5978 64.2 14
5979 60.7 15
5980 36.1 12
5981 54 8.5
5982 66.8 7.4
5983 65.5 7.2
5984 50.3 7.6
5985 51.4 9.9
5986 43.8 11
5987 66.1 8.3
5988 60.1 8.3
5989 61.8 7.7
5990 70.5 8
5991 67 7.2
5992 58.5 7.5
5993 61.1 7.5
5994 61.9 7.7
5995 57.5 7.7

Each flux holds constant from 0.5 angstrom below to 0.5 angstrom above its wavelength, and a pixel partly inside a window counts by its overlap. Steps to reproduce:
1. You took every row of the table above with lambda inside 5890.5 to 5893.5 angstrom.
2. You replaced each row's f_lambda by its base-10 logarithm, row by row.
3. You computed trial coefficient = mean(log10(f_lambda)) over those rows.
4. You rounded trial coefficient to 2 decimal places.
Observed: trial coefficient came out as 1.76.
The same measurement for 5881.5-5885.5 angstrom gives 1.78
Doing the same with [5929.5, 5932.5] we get 1.73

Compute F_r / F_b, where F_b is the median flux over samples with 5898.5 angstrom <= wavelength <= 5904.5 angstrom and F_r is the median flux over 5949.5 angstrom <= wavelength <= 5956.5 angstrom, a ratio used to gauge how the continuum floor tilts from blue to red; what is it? 0.98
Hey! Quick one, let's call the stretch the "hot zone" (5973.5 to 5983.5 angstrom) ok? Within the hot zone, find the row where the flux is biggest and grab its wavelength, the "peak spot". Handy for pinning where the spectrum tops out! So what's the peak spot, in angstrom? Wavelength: 5974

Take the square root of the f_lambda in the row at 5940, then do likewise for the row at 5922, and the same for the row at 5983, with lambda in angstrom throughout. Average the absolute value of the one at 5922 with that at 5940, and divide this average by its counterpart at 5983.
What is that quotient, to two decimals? 0.98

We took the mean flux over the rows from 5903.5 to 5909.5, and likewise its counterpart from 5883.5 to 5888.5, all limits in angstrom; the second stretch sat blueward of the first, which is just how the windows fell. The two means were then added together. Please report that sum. 130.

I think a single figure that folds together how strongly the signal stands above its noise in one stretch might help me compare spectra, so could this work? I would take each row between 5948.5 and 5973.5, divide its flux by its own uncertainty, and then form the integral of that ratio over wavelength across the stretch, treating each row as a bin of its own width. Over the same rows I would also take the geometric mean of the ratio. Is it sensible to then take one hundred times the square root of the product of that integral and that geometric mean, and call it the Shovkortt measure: 4147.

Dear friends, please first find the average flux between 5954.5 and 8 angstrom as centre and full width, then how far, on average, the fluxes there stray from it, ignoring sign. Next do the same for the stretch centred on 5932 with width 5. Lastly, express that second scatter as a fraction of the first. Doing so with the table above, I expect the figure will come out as 1.2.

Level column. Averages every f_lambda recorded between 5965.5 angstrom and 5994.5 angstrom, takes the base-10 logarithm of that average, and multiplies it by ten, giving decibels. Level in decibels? 17.9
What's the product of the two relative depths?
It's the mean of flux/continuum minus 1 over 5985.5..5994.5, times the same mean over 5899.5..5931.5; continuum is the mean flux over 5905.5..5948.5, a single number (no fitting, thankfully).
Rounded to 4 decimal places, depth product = -0.0003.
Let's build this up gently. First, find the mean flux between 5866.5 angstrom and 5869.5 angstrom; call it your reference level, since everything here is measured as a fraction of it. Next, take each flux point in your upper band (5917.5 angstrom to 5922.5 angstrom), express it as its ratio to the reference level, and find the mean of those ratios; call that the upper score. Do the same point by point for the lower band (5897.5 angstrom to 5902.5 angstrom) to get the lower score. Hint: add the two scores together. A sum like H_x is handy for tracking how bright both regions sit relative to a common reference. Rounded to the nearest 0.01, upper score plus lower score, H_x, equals 1.92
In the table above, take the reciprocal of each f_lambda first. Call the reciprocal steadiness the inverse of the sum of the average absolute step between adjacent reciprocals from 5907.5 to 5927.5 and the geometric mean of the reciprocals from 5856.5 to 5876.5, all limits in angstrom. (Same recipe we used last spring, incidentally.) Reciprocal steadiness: 56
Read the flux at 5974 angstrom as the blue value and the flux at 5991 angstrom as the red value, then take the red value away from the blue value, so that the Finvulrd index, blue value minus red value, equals 5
